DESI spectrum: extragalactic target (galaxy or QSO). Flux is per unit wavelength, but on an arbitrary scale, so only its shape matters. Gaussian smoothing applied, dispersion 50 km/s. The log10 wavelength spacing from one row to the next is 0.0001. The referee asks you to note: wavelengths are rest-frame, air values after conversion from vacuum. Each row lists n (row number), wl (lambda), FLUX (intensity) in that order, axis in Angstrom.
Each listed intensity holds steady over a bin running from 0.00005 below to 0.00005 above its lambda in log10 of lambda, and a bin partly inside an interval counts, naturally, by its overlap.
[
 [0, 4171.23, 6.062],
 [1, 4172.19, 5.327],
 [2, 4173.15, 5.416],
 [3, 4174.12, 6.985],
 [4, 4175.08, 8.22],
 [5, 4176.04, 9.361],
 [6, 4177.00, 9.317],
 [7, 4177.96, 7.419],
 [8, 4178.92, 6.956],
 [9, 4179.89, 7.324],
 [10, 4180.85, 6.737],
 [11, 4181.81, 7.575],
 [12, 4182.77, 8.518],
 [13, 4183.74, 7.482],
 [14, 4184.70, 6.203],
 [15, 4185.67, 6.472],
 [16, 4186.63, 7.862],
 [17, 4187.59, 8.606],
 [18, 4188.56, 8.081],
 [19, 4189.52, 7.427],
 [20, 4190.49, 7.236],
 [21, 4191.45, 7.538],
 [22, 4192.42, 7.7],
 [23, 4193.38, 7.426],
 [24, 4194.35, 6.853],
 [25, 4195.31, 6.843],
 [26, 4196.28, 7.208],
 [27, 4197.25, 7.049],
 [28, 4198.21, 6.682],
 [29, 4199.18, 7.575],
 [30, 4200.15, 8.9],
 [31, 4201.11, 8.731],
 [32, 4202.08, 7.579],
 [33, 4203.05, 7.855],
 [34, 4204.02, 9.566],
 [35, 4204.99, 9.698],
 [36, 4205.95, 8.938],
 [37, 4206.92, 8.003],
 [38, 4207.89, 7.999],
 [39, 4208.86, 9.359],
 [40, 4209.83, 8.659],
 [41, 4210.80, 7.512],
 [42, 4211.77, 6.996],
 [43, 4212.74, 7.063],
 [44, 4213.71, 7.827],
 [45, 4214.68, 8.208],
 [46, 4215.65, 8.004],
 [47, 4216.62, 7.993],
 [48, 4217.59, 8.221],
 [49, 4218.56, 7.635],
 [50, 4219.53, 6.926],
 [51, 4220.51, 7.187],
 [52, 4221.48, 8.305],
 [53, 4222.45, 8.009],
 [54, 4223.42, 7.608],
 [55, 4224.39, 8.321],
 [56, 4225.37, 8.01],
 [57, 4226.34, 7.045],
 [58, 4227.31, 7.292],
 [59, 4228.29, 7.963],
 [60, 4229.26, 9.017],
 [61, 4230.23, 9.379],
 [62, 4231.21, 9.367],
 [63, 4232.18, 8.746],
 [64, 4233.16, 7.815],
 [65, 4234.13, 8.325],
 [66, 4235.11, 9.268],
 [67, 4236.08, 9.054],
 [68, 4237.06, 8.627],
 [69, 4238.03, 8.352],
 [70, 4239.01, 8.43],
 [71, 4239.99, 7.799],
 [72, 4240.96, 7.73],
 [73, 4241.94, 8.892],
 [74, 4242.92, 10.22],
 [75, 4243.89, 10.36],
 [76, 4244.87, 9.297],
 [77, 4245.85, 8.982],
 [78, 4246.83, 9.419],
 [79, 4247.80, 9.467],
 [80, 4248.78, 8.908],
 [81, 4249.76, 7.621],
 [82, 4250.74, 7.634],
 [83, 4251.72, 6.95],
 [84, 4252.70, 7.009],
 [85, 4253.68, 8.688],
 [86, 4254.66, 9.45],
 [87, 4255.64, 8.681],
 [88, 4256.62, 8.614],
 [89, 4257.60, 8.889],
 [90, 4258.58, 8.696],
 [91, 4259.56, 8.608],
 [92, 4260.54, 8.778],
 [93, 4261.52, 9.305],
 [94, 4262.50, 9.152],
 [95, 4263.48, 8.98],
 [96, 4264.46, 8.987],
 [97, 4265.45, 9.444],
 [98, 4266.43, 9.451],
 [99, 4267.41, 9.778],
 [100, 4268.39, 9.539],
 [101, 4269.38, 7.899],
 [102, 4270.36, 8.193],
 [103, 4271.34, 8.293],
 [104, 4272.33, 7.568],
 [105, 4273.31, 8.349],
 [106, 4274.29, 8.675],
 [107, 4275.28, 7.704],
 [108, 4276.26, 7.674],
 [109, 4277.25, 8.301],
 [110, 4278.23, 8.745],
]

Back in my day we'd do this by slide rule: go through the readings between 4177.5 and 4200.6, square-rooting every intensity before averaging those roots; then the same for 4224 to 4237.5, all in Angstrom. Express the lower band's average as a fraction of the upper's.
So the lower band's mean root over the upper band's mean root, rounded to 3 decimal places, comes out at 0.936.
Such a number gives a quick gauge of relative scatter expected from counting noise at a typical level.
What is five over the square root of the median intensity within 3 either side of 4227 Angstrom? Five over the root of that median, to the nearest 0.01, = 1.77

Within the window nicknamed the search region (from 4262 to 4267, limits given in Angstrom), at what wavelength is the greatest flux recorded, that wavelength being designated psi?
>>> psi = 4266.43 Angstrom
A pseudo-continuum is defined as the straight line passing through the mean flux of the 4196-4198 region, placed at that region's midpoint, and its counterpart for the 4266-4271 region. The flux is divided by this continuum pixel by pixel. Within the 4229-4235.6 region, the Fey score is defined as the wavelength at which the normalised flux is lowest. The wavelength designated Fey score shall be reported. 4233.16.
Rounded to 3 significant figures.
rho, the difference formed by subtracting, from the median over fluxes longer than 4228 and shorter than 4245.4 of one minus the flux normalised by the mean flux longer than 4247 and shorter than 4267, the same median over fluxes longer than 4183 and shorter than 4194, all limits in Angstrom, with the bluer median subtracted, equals -0.154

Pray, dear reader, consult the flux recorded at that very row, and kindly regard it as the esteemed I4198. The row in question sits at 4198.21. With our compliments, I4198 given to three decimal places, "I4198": 6.682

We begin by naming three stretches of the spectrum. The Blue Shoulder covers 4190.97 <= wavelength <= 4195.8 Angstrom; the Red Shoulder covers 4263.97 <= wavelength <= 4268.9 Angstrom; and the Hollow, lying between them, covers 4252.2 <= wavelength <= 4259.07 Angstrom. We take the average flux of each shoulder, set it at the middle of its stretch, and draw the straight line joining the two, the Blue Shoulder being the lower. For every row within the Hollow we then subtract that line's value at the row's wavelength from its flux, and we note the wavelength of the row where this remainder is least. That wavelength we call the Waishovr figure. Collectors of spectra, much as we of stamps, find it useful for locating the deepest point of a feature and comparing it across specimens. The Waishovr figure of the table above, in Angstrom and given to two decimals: 4252.70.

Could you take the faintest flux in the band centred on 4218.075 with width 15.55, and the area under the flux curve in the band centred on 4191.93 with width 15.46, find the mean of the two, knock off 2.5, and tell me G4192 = 57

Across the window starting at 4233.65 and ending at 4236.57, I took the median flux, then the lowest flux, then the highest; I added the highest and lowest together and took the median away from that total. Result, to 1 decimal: 8.5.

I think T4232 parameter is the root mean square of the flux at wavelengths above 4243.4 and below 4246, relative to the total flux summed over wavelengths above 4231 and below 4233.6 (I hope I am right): 0.369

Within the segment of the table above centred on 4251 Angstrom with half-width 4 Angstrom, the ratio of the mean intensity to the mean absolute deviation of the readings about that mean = 9.0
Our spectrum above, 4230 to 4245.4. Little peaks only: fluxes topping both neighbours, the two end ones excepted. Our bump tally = 3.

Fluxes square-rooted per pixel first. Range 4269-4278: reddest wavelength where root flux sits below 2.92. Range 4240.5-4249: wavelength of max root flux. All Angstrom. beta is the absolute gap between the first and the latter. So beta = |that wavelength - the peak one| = 33.4 Angstrom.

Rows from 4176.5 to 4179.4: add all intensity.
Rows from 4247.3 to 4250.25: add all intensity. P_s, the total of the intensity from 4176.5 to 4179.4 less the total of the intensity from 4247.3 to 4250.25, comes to -2.3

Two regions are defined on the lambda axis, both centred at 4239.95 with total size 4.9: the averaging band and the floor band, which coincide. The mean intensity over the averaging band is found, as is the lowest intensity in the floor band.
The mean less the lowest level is 0.5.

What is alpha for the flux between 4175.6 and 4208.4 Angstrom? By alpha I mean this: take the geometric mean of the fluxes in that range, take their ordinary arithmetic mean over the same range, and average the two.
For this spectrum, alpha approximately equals 7.76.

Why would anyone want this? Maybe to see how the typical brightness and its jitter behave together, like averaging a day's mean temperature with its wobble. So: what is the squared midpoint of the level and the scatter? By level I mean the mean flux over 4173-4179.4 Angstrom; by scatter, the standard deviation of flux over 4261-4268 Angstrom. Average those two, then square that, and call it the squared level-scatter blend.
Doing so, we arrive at 16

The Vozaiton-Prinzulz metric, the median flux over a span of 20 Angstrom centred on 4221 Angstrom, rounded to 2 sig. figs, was 8.0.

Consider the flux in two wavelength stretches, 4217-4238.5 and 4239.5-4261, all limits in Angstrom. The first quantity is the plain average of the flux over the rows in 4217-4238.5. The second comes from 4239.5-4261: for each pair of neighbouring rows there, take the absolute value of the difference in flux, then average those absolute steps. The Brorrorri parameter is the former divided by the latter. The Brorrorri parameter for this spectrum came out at 15.4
